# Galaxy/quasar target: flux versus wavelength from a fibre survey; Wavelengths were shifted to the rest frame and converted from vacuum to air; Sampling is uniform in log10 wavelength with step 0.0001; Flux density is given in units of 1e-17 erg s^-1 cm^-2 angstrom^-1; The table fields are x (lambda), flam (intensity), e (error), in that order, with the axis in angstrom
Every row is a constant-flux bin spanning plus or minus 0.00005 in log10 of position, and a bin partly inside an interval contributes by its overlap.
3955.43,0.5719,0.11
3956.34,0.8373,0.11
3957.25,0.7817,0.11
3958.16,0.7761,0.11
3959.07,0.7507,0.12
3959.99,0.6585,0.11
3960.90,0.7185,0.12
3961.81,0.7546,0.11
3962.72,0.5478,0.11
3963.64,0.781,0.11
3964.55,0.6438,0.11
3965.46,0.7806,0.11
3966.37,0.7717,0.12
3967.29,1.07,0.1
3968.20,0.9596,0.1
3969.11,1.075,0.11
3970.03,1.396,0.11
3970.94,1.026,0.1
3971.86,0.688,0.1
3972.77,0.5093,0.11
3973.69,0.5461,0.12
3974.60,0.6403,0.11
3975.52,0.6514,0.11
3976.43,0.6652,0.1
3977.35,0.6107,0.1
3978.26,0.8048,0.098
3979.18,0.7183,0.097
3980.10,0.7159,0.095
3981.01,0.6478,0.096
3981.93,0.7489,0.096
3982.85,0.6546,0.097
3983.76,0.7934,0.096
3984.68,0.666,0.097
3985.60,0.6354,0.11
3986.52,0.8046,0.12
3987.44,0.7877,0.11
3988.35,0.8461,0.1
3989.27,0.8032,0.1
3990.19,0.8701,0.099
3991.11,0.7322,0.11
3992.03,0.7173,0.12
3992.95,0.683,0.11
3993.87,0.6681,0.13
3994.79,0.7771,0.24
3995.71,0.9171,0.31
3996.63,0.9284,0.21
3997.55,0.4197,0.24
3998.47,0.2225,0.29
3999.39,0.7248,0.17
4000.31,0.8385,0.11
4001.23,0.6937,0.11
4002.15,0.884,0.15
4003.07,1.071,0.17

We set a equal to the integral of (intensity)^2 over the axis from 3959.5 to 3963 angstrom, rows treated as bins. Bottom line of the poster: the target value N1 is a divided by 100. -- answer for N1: 0.016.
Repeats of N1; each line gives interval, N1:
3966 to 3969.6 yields 0.035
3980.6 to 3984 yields 0.017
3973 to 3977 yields 0.015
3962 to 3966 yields 0.020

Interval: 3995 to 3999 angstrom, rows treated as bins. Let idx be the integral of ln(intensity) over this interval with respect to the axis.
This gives -2.4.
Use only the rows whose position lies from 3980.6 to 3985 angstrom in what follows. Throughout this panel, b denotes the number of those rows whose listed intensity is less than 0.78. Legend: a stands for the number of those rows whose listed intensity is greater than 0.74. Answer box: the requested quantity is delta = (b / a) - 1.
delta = 1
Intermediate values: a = 2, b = 4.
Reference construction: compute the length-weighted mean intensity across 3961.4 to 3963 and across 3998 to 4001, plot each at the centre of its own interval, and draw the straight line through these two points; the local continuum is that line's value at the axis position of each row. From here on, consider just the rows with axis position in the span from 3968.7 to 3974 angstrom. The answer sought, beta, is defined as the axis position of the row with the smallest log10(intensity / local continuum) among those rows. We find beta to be 3972.77 angstrom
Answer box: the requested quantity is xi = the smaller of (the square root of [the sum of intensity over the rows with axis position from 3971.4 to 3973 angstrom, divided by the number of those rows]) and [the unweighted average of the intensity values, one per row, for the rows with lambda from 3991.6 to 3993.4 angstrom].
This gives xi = 0.700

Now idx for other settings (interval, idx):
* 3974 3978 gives -1.8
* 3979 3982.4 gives -1.2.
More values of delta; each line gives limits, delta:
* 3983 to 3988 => 0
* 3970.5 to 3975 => 3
